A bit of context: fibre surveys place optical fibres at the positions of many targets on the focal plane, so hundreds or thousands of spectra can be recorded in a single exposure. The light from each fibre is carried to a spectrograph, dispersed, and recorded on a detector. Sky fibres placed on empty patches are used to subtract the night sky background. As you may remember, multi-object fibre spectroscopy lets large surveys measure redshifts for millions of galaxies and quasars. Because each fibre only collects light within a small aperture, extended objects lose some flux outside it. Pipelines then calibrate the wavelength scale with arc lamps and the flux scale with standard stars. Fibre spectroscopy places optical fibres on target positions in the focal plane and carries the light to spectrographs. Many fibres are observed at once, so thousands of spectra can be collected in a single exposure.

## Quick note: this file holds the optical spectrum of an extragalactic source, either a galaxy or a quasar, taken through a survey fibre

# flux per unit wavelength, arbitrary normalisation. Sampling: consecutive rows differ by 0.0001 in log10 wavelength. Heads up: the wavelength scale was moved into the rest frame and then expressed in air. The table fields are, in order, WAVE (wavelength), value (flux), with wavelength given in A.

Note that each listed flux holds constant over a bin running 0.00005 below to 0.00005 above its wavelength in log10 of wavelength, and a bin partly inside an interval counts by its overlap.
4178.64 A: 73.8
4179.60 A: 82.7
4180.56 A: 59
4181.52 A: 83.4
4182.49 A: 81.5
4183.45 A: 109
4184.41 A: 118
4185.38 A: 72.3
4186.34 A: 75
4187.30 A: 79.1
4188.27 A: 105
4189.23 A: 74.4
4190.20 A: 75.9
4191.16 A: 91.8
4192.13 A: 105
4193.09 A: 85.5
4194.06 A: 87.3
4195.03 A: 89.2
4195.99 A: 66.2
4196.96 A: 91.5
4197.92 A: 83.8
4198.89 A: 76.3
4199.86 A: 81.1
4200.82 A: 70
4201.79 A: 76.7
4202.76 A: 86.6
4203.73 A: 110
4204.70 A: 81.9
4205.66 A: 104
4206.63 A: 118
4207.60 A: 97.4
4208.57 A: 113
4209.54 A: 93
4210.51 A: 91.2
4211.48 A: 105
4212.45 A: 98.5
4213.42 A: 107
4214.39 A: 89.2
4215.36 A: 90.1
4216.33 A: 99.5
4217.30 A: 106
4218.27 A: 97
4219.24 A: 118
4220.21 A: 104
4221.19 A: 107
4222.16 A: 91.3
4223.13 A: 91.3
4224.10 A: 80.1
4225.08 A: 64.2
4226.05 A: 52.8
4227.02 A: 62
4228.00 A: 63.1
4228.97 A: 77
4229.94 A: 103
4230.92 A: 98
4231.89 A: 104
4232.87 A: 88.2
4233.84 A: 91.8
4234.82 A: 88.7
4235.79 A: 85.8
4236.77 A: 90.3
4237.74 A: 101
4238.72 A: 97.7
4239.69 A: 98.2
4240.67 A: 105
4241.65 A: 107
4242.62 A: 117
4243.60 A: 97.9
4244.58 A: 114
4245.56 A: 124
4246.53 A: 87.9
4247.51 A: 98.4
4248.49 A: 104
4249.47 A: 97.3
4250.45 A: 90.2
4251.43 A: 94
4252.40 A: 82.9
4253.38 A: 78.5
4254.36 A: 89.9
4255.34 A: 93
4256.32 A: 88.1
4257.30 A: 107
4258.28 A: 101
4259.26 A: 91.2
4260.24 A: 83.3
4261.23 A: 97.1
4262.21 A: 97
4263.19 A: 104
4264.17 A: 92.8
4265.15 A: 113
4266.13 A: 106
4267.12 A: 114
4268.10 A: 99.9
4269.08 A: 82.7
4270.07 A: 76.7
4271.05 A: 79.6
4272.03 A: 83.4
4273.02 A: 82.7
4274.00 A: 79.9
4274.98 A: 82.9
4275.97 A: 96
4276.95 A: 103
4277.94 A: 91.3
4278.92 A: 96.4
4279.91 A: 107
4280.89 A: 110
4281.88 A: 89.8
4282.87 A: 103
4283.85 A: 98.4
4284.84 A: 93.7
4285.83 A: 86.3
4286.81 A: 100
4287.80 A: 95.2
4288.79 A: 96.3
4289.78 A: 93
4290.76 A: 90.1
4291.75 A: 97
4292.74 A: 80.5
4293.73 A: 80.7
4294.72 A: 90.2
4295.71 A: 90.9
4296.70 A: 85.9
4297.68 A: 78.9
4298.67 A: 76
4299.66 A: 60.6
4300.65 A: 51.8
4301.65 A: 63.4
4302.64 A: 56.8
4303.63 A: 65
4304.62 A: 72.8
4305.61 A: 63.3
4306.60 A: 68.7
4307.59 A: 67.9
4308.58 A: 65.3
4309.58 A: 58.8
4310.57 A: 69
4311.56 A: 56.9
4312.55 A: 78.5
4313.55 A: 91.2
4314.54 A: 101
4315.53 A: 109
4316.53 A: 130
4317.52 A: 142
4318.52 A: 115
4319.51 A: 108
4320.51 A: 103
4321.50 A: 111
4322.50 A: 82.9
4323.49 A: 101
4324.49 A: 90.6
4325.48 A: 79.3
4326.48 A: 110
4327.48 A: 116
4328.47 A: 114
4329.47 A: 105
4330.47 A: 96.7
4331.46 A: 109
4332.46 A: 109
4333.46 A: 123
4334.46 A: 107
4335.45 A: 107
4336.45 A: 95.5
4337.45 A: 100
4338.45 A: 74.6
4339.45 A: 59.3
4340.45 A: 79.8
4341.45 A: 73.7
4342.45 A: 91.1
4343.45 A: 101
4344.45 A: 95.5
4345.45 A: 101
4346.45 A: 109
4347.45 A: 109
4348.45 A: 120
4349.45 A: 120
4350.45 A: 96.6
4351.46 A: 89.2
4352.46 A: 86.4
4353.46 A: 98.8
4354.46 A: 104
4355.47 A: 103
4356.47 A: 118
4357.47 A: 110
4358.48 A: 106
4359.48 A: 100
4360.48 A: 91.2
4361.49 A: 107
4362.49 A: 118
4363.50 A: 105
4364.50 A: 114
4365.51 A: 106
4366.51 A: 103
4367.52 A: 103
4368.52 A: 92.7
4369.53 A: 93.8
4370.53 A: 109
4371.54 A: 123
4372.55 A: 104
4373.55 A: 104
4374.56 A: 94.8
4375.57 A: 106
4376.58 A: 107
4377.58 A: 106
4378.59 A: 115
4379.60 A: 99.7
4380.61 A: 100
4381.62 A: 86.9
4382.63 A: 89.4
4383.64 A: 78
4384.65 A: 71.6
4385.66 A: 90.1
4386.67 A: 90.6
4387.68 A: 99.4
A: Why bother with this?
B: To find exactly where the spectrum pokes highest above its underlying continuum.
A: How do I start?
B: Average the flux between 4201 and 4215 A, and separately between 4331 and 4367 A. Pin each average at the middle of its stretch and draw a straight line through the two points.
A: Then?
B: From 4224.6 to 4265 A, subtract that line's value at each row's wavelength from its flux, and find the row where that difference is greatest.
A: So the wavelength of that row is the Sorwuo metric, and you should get 4245.56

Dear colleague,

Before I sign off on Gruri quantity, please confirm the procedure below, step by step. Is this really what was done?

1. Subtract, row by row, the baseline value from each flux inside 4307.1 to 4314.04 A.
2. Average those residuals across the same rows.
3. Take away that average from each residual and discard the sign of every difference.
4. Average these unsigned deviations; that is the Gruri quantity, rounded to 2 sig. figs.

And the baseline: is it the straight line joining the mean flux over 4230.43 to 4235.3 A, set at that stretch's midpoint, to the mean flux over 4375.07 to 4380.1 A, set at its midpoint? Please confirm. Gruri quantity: 8.6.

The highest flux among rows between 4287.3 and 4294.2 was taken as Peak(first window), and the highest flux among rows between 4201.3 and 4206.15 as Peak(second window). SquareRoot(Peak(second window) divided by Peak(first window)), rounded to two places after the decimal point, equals 1.06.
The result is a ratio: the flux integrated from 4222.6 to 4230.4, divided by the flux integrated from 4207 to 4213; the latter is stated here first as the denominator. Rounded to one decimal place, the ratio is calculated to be 1.0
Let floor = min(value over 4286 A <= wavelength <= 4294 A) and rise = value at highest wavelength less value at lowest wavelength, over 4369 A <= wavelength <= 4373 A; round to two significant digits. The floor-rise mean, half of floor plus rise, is 45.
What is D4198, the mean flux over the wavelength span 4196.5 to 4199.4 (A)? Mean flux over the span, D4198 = 84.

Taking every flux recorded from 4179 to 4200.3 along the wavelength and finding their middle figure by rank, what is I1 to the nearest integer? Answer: 83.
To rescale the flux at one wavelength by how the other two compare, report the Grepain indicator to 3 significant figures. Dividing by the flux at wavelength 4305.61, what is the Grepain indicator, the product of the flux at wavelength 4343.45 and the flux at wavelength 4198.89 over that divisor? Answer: 122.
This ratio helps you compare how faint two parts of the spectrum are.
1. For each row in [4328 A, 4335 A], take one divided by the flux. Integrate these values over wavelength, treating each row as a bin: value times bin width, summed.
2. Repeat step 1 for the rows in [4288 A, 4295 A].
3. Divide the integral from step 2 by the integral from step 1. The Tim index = 1.21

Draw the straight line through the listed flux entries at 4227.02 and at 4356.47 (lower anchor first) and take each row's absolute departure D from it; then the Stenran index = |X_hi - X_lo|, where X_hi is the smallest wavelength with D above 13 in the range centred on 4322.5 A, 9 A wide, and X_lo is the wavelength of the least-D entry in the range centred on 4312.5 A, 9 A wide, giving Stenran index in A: 4.0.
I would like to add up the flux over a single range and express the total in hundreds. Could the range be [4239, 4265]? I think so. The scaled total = 25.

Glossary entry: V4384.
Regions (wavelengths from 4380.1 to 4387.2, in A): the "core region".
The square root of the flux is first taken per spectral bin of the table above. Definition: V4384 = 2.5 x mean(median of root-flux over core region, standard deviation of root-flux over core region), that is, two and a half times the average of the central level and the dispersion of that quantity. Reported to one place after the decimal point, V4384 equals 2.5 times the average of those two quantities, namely 12.4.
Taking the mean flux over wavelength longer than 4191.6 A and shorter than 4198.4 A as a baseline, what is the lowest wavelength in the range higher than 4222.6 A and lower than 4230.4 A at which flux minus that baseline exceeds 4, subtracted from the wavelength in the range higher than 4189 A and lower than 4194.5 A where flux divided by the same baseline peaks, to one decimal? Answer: -31.0 A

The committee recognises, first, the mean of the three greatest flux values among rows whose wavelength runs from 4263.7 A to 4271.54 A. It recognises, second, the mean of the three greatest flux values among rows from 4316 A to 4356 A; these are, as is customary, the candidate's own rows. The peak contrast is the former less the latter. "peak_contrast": -21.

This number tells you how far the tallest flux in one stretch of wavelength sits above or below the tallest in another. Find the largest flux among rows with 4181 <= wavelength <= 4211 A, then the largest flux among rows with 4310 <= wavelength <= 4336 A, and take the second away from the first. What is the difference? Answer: -24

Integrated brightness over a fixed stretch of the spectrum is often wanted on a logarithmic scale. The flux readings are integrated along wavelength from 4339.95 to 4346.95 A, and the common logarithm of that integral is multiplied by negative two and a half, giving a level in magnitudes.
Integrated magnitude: -7.03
